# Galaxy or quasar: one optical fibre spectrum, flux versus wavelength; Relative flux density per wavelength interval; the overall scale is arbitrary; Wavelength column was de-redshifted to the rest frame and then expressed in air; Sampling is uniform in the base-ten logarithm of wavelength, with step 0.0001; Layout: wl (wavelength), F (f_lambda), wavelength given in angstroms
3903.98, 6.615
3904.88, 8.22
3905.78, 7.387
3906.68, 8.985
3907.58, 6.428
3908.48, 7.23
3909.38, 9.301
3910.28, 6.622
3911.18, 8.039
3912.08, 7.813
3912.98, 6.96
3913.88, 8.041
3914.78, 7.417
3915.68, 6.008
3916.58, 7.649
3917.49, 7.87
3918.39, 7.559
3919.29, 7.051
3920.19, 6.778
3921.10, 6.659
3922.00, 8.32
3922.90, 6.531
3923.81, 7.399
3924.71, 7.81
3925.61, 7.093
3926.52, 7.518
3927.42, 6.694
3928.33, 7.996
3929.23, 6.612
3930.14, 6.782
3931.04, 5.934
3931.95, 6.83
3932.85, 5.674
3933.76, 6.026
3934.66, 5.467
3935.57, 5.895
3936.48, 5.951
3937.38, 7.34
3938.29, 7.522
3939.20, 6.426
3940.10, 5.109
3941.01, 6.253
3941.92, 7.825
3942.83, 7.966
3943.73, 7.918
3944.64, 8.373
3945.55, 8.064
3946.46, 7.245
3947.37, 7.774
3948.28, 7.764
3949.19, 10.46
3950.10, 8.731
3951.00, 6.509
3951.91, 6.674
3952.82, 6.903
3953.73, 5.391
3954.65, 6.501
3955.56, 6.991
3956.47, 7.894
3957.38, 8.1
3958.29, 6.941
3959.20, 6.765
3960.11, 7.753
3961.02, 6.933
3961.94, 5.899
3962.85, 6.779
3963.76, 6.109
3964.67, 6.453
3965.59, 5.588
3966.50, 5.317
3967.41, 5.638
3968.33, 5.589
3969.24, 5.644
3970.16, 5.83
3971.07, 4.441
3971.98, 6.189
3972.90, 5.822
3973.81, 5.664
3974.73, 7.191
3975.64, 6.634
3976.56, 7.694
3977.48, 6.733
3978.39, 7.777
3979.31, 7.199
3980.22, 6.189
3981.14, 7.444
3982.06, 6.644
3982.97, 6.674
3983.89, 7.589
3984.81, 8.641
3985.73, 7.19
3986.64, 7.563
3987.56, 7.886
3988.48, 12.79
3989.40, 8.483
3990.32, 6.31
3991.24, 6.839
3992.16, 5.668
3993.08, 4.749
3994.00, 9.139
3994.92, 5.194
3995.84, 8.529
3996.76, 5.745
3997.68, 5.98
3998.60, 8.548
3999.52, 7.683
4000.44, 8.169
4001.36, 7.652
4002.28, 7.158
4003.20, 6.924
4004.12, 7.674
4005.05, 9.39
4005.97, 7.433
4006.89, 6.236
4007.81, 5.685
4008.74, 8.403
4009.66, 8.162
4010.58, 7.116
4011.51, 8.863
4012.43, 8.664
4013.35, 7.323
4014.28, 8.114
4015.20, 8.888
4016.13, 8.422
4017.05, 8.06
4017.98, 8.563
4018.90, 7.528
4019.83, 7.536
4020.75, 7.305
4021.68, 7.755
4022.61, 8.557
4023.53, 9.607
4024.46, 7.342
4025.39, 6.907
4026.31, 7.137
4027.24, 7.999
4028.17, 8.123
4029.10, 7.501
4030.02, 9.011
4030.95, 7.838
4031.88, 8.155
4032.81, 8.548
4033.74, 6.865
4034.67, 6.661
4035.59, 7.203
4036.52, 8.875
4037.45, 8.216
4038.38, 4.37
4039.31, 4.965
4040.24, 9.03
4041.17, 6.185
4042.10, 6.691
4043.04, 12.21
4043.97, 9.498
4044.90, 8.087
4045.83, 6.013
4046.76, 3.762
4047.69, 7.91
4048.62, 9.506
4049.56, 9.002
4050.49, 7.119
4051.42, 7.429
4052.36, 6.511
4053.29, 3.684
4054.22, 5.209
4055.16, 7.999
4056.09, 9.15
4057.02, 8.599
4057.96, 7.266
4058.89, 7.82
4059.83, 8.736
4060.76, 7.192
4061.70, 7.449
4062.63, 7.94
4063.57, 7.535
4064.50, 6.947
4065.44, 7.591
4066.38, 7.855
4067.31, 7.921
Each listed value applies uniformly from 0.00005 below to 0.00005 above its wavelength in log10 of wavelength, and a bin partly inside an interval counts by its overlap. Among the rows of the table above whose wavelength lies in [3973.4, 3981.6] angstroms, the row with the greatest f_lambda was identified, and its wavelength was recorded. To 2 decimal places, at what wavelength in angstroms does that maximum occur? 3978.39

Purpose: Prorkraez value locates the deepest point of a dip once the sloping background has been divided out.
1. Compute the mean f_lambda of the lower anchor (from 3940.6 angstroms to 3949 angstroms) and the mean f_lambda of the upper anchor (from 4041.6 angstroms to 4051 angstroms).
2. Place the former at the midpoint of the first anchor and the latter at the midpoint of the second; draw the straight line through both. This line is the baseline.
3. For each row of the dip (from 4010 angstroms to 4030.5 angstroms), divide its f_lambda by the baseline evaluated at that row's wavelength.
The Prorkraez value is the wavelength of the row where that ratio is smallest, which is 4025.39 angstroms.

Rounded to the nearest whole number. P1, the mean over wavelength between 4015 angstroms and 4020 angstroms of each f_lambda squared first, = 67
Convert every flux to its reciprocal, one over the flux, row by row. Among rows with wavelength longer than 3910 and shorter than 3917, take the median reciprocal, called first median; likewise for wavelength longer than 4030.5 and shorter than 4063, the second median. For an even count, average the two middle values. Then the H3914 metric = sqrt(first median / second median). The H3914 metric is 1.02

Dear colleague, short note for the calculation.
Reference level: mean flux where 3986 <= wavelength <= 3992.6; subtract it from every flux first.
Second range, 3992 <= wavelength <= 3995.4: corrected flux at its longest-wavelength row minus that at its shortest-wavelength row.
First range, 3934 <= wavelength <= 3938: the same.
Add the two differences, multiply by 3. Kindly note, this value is 4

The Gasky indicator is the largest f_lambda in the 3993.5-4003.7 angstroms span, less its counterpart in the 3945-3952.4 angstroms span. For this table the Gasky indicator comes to -1.3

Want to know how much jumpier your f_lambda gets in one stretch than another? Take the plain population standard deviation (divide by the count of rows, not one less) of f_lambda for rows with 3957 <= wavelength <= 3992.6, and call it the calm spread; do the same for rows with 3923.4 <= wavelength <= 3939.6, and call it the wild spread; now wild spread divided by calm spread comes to 0.56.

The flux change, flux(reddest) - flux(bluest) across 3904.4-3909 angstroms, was -1.0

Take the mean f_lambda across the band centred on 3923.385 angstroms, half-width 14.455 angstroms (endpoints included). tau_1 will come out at 7.1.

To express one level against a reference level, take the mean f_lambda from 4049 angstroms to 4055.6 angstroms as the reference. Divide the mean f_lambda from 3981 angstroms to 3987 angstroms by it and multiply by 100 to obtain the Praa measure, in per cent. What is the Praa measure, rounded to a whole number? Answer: 110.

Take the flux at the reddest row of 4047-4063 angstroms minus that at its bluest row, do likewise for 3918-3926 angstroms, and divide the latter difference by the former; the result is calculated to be -15.5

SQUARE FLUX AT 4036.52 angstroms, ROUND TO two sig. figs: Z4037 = 79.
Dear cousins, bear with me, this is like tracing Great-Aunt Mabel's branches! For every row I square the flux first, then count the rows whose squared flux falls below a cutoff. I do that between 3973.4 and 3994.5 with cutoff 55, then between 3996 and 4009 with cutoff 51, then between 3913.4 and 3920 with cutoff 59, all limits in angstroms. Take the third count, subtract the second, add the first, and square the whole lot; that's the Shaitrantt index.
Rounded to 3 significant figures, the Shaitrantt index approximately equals 169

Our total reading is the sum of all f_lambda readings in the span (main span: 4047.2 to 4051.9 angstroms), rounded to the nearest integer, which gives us 41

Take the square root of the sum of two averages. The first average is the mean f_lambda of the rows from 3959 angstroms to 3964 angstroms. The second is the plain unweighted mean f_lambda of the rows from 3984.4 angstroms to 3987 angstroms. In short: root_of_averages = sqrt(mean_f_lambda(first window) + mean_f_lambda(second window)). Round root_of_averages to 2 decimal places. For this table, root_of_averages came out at 3.81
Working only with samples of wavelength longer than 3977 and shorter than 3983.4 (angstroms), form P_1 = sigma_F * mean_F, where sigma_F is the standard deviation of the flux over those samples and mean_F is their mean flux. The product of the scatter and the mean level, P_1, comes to 4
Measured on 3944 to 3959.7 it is 8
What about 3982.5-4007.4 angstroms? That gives 12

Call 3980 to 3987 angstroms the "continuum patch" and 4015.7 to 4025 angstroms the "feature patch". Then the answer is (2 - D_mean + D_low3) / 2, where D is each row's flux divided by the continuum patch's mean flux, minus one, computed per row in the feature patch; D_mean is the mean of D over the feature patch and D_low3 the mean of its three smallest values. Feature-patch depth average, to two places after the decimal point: 0.95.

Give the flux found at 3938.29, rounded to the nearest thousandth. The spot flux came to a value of 7.522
